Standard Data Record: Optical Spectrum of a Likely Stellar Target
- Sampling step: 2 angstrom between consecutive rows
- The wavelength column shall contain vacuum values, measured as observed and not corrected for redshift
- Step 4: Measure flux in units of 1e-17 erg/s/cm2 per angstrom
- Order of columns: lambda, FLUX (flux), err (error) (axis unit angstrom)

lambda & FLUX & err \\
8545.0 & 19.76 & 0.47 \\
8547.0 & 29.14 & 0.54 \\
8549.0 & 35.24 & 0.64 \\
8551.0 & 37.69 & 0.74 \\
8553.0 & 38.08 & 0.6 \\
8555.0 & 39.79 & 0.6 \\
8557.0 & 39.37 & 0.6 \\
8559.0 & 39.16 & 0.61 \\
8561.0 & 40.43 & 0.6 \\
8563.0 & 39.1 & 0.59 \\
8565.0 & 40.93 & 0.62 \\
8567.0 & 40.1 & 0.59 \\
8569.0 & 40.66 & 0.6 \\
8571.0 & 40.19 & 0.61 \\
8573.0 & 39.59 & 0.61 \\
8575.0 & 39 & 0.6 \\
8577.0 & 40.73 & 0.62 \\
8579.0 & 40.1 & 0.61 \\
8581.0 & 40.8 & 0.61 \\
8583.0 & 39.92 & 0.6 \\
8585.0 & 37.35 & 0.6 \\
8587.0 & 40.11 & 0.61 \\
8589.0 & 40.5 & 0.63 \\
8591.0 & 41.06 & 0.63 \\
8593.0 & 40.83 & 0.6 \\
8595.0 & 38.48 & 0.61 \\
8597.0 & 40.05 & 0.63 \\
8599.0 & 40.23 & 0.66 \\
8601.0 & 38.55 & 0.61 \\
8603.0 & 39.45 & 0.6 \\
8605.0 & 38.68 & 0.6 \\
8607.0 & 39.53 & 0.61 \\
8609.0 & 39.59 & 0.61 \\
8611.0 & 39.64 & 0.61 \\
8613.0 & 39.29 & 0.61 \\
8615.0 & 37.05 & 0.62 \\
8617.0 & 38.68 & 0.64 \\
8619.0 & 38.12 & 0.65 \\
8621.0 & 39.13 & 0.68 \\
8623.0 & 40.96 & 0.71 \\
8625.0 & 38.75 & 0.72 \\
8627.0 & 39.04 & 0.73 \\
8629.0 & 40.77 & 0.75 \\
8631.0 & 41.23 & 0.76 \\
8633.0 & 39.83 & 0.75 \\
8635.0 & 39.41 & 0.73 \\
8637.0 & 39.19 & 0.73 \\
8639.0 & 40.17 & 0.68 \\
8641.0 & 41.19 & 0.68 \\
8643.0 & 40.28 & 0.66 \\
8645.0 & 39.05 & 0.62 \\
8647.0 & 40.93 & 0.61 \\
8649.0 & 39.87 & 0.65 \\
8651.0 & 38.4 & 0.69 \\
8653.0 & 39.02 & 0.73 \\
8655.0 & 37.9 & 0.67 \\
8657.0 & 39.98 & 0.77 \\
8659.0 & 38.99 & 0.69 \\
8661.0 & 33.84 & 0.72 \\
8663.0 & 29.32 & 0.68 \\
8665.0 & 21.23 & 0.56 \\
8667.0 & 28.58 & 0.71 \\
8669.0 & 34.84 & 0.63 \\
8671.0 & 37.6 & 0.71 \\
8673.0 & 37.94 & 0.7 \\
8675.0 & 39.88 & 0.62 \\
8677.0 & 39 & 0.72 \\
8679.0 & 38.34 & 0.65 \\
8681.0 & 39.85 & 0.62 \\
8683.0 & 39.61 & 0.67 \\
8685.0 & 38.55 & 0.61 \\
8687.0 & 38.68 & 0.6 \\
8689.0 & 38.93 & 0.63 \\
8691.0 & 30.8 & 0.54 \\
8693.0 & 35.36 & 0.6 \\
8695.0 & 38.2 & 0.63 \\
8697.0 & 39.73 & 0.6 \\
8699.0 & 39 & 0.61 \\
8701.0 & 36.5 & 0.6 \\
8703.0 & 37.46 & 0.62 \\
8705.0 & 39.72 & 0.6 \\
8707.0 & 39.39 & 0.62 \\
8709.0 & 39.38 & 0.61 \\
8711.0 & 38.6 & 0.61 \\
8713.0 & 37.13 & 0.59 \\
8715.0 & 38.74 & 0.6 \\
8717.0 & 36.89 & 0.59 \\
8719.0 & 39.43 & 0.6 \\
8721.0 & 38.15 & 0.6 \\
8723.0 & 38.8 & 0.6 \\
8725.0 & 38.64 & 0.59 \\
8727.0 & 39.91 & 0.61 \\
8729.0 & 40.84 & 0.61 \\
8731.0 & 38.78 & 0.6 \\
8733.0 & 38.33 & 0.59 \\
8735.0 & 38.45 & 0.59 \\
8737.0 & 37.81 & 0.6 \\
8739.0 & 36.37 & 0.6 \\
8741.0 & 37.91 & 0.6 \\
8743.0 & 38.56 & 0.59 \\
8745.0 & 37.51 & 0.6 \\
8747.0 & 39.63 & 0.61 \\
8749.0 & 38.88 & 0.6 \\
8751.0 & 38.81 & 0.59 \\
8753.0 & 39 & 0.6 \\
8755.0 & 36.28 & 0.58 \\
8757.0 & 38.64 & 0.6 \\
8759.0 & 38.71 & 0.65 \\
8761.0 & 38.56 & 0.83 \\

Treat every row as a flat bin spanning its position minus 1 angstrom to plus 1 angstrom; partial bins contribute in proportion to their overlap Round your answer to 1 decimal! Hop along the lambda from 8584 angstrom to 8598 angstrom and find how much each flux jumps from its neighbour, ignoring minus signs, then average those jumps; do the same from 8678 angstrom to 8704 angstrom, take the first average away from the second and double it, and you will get 1.5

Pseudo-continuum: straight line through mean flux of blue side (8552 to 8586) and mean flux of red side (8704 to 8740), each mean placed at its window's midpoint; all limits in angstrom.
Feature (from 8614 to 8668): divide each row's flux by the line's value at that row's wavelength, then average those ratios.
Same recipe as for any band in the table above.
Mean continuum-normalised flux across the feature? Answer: 0.96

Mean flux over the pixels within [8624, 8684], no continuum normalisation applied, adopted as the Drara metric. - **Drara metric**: 37.8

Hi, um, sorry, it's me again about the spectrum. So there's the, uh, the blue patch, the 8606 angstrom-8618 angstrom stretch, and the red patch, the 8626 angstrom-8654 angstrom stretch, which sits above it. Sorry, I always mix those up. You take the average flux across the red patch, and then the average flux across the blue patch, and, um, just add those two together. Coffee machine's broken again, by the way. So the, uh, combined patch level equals 78.85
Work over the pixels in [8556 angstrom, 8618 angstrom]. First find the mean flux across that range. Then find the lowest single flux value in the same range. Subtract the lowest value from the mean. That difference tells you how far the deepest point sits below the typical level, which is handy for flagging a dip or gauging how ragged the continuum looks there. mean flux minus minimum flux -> 2.6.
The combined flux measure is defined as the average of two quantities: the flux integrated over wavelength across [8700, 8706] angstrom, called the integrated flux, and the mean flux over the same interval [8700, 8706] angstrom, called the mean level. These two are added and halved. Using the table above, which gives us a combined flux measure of 133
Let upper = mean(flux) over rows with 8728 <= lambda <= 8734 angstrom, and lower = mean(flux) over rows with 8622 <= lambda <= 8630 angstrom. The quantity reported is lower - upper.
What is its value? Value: 0.56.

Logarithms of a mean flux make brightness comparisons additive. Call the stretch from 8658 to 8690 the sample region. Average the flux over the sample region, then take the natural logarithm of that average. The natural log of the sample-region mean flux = 3.58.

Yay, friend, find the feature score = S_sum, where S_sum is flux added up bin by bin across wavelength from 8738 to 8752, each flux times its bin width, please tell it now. 535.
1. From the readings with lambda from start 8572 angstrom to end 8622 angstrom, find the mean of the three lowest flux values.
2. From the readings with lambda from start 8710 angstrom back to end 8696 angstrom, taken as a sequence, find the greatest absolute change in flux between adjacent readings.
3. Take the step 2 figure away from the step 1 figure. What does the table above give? 35.0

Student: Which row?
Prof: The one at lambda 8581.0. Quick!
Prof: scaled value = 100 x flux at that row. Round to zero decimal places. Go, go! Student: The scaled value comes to 4080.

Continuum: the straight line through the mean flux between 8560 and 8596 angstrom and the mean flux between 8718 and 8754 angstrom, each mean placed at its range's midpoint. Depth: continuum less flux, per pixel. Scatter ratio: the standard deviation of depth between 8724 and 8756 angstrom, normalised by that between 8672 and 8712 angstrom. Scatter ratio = 0.5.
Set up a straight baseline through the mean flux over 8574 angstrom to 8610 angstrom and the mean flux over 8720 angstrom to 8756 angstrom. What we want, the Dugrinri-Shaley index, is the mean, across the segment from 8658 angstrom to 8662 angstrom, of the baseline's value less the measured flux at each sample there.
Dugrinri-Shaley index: 2.7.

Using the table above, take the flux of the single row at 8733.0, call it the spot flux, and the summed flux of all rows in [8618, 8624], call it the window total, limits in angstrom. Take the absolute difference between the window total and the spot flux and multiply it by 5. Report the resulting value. 399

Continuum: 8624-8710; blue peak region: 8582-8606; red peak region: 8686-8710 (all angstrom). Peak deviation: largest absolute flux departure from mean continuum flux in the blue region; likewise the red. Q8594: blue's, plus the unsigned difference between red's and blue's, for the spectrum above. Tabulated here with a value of 7.0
